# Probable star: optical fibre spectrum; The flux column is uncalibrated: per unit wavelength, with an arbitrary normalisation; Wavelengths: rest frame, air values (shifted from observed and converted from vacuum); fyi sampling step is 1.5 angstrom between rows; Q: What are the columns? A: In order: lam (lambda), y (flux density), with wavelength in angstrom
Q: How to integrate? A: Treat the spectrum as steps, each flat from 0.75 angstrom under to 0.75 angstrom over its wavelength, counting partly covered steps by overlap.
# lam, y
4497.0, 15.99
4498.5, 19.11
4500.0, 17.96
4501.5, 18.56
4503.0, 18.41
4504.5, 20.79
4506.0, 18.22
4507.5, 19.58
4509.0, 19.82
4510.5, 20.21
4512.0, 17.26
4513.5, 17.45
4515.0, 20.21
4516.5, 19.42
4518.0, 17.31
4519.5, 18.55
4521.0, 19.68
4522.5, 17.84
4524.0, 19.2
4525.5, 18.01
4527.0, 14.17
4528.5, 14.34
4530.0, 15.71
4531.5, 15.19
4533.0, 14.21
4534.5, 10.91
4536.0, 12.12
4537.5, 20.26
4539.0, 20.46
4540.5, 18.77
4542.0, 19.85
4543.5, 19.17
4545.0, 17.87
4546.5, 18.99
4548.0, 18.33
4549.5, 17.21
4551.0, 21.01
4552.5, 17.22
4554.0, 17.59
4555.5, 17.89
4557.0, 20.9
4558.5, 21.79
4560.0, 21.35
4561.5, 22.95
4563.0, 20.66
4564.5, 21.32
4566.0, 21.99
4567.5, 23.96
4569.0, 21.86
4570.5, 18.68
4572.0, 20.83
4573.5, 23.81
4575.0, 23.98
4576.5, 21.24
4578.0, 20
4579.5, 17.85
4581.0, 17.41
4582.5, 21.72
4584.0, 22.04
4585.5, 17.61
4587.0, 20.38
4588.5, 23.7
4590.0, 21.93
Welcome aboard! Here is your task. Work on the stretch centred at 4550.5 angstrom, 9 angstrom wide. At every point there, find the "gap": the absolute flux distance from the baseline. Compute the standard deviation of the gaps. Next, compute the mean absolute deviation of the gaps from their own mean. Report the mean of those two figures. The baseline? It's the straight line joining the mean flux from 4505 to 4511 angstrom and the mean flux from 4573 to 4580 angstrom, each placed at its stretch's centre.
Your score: 1.1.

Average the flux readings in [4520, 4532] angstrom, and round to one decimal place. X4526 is 16.8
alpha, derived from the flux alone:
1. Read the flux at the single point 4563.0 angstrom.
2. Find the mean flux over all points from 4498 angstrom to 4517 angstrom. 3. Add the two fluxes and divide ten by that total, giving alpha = 0.252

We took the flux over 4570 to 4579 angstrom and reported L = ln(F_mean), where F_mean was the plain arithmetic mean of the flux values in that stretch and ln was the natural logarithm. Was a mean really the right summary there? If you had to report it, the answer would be 3.06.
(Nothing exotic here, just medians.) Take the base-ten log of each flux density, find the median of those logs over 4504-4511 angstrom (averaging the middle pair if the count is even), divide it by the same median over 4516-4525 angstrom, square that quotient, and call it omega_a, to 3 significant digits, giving 1.03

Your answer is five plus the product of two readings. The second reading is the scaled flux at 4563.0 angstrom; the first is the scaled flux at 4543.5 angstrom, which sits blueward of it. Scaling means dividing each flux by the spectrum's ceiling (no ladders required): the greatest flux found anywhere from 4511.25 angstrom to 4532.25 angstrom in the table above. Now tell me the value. 5.97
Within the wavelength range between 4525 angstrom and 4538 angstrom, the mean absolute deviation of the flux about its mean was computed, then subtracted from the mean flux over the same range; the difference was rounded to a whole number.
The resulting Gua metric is 13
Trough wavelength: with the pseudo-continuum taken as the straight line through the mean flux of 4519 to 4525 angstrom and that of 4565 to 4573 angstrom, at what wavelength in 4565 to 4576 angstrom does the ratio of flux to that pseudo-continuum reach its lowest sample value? 4570.5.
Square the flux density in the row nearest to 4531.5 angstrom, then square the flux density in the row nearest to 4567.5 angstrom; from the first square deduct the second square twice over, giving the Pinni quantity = -917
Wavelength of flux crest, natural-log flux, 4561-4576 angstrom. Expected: 4575.0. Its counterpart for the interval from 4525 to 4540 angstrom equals 4539.0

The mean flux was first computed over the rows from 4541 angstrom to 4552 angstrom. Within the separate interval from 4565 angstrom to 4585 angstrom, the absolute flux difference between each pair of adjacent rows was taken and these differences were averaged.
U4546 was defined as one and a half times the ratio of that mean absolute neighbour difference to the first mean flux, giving 0.157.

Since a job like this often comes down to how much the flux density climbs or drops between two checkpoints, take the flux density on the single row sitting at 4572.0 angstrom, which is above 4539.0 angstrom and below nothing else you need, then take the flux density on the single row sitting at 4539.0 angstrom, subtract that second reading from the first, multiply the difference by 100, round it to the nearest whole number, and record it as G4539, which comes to 37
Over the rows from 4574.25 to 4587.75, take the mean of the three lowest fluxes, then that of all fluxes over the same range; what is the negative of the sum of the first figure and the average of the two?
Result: -36.6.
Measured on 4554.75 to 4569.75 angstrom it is -40.5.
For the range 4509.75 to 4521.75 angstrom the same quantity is -35.4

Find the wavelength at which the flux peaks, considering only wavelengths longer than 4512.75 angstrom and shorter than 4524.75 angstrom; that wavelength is 4515.0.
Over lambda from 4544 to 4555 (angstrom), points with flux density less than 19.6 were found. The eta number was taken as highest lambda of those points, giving 4554.0 angstrom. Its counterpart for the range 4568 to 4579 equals 4570.5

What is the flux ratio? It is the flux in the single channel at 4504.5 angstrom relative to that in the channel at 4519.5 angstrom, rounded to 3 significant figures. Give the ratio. 1.12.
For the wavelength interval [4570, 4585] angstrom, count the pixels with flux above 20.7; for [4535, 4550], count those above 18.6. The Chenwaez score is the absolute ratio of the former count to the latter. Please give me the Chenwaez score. 1.00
